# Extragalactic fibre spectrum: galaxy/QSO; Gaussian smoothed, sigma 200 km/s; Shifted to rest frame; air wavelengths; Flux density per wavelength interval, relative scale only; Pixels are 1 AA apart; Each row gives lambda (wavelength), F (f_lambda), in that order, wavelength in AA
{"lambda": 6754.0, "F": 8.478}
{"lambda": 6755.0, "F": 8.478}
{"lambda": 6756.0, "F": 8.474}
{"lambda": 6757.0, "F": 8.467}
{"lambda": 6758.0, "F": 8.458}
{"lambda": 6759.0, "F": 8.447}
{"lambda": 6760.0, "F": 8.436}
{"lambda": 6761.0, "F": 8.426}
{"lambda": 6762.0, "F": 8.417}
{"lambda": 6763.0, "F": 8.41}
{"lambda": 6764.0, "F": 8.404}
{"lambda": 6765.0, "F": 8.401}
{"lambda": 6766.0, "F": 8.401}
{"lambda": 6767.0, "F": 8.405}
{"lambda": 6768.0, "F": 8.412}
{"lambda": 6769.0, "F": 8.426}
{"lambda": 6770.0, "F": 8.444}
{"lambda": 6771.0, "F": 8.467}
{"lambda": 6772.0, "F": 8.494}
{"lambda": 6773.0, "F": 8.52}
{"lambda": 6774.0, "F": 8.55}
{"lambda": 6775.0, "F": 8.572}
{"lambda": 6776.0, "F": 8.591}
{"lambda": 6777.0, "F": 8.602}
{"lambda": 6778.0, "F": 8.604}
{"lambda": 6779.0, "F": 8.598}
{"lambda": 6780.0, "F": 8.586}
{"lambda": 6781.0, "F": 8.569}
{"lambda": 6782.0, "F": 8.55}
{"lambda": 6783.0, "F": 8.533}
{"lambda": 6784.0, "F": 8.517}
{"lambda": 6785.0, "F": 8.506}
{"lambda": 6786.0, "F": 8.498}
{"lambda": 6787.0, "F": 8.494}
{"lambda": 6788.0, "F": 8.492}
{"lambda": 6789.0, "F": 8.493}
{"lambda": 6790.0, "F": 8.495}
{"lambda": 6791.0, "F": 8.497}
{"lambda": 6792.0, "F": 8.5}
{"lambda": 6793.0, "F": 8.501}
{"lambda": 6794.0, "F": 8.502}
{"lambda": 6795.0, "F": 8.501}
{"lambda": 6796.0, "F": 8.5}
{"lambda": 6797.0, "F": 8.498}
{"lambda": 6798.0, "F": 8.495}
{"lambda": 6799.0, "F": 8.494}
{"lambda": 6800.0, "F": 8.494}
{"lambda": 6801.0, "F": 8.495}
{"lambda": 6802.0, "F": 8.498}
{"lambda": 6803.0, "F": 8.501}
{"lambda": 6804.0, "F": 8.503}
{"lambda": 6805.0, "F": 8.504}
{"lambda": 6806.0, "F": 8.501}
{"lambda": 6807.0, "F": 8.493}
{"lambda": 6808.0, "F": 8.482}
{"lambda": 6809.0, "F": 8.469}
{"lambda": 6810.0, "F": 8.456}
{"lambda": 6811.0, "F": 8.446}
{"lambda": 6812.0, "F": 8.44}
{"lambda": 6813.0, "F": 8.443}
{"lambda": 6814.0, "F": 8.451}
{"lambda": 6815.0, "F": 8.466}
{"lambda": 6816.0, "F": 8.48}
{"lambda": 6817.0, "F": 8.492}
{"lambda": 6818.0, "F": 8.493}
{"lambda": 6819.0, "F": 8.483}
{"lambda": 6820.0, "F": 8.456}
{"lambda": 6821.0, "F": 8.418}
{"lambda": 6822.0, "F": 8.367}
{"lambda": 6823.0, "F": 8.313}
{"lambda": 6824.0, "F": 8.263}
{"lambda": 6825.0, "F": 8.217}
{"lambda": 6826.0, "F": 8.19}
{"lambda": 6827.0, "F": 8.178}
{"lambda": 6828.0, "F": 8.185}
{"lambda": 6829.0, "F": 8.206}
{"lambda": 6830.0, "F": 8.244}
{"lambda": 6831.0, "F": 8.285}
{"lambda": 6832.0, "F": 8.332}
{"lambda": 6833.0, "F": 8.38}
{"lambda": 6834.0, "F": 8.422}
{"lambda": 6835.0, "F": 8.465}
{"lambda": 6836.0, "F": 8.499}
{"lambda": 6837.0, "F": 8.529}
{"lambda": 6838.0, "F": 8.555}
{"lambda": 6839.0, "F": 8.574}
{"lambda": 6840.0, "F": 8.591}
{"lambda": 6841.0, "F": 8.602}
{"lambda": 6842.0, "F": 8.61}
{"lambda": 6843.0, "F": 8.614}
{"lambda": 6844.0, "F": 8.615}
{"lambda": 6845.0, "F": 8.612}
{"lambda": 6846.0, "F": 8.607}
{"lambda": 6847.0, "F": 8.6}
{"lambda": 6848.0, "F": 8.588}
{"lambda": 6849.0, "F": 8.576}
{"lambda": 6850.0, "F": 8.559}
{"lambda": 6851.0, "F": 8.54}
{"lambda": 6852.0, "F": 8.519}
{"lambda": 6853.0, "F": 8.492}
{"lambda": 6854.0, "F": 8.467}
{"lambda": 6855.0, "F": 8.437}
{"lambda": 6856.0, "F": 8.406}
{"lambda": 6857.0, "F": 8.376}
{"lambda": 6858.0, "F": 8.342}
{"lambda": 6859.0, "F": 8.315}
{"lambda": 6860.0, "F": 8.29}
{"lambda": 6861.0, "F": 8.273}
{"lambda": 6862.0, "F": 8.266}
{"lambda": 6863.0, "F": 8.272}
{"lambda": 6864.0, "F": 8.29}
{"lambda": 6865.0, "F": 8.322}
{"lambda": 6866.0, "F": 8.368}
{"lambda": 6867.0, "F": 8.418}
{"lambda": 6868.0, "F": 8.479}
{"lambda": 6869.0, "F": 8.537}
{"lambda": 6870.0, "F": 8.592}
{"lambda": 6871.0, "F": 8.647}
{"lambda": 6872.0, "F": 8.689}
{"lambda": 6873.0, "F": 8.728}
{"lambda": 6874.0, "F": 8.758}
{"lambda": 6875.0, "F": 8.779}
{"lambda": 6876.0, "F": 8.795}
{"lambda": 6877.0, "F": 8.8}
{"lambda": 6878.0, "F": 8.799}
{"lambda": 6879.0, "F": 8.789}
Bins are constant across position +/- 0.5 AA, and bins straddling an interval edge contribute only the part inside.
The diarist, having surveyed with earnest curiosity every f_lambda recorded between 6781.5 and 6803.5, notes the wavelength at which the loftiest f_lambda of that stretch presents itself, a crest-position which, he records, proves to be 6782.0 AA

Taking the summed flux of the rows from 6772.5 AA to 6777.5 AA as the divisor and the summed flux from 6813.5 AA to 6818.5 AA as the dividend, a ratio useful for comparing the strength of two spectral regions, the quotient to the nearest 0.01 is 0.99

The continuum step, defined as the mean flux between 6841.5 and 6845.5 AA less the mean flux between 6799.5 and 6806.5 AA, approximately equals 0.113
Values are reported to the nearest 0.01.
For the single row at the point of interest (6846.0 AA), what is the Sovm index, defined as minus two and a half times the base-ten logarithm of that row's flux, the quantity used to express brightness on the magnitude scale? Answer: -2.34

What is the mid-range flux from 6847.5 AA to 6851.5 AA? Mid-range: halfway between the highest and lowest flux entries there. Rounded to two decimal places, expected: 8.56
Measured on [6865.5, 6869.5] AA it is 8.45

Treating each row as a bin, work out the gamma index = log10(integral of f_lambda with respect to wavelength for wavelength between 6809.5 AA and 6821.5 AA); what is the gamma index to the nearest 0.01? 2.01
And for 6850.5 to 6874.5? 2.31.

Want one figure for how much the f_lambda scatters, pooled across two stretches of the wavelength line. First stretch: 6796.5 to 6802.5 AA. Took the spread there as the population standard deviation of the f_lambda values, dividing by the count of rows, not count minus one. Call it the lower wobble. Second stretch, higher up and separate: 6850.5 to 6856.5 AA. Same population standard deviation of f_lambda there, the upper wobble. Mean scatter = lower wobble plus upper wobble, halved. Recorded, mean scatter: 0.024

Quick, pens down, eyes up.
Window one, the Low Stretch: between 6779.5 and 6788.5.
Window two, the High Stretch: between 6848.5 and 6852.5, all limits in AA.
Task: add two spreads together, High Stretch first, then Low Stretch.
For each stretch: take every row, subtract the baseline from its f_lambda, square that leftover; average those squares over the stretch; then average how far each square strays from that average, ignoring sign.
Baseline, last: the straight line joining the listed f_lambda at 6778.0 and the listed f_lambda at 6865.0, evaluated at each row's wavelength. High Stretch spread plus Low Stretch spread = 0.0079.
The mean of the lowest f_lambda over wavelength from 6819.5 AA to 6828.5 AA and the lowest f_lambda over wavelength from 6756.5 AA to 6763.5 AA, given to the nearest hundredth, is 8.29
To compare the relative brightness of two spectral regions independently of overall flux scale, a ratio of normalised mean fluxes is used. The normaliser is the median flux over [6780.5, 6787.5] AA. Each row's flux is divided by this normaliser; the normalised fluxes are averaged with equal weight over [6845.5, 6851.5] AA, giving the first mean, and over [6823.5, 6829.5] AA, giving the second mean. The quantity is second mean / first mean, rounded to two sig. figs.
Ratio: 0.96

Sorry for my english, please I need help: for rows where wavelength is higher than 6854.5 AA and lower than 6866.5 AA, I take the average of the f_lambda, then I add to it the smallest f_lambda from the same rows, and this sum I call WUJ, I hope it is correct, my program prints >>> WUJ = 16.6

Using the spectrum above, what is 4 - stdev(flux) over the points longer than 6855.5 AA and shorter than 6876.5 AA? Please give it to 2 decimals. 3.81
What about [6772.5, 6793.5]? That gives 3.96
